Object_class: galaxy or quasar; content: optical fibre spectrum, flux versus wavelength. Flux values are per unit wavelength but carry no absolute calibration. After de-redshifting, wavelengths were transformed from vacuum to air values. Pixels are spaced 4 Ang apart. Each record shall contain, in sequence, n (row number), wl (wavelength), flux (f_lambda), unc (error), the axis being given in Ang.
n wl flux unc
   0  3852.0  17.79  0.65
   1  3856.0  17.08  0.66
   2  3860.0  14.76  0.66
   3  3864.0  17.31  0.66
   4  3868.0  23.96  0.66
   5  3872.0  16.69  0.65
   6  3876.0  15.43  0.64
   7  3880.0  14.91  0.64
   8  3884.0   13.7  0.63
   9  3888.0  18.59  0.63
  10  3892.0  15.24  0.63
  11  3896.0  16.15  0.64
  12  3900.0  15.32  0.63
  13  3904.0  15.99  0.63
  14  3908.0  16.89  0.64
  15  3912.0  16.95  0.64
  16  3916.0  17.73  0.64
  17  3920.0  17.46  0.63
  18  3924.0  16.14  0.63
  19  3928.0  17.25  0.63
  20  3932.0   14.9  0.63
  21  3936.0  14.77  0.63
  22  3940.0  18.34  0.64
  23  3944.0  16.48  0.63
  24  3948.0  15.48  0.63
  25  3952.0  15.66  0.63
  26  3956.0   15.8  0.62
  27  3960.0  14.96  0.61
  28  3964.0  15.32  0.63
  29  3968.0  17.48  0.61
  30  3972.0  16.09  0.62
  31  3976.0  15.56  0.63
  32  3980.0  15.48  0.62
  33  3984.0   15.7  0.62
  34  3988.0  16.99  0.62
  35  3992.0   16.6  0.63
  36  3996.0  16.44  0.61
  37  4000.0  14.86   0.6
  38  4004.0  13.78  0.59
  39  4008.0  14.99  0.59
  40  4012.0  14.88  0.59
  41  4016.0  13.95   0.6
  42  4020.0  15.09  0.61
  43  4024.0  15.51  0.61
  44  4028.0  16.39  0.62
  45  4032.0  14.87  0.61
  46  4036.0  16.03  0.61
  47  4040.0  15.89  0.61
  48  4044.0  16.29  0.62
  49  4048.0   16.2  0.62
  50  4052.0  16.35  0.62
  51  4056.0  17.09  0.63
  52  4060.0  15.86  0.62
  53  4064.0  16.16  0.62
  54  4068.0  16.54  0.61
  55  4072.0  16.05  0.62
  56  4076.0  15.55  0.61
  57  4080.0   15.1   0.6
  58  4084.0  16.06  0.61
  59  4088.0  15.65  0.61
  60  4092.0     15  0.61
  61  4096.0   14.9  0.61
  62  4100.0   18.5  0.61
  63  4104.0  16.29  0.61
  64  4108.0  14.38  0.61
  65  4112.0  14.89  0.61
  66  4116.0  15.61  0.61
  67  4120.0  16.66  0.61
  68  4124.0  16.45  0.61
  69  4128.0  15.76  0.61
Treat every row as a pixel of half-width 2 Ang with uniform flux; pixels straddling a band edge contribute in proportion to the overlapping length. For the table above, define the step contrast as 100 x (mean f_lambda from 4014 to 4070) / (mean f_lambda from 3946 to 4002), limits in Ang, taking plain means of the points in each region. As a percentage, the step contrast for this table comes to 99.9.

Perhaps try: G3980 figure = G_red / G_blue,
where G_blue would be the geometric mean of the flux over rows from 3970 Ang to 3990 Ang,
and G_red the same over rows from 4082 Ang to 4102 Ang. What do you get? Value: 1.00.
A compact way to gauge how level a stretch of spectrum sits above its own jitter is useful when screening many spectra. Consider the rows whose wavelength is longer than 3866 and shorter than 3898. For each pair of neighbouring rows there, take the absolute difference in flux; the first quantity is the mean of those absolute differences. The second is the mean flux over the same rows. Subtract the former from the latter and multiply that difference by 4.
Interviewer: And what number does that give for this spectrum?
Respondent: 56.2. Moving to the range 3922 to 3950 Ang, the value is 58.1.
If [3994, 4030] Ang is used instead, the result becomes 56.7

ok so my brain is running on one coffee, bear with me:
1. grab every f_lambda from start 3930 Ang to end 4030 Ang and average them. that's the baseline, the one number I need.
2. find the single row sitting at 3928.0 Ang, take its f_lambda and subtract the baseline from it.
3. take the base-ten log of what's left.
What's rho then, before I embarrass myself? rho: 0.20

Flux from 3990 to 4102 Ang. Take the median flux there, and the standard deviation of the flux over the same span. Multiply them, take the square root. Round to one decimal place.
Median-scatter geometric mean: 3.9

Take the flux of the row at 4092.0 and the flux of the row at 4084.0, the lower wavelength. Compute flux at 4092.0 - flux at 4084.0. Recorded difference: -1.1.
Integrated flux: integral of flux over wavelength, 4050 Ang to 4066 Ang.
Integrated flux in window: 262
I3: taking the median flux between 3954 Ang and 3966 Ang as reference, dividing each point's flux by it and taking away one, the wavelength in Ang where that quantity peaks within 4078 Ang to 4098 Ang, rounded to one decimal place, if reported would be 4084.0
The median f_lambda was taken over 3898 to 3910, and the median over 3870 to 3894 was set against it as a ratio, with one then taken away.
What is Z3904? -0.041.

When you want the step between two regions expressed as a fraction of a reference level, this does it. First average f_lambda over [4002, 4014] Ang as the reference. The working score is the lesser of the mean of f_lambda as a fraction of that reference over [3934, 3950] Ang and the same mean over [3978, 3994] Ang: 1.113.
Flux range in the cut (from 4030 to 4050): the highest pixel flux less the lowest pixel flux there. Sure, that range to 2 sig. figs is 1.4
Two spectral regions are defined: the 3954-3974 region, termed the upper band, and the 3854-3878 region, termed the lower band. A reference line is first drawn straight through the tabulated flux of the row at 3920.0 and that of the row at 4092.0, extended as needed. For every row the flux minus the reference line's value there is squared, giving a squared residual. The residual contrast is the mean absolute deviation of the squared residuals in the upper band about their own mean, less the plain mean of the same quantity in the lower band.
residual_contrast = -8.5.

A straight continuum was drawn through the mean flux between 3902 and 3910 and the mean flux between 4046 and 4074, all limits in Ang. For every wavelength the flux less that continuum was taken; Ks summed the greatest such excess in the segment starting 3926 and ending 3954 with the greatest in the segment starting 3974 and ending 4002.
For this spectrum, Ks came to 2.5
